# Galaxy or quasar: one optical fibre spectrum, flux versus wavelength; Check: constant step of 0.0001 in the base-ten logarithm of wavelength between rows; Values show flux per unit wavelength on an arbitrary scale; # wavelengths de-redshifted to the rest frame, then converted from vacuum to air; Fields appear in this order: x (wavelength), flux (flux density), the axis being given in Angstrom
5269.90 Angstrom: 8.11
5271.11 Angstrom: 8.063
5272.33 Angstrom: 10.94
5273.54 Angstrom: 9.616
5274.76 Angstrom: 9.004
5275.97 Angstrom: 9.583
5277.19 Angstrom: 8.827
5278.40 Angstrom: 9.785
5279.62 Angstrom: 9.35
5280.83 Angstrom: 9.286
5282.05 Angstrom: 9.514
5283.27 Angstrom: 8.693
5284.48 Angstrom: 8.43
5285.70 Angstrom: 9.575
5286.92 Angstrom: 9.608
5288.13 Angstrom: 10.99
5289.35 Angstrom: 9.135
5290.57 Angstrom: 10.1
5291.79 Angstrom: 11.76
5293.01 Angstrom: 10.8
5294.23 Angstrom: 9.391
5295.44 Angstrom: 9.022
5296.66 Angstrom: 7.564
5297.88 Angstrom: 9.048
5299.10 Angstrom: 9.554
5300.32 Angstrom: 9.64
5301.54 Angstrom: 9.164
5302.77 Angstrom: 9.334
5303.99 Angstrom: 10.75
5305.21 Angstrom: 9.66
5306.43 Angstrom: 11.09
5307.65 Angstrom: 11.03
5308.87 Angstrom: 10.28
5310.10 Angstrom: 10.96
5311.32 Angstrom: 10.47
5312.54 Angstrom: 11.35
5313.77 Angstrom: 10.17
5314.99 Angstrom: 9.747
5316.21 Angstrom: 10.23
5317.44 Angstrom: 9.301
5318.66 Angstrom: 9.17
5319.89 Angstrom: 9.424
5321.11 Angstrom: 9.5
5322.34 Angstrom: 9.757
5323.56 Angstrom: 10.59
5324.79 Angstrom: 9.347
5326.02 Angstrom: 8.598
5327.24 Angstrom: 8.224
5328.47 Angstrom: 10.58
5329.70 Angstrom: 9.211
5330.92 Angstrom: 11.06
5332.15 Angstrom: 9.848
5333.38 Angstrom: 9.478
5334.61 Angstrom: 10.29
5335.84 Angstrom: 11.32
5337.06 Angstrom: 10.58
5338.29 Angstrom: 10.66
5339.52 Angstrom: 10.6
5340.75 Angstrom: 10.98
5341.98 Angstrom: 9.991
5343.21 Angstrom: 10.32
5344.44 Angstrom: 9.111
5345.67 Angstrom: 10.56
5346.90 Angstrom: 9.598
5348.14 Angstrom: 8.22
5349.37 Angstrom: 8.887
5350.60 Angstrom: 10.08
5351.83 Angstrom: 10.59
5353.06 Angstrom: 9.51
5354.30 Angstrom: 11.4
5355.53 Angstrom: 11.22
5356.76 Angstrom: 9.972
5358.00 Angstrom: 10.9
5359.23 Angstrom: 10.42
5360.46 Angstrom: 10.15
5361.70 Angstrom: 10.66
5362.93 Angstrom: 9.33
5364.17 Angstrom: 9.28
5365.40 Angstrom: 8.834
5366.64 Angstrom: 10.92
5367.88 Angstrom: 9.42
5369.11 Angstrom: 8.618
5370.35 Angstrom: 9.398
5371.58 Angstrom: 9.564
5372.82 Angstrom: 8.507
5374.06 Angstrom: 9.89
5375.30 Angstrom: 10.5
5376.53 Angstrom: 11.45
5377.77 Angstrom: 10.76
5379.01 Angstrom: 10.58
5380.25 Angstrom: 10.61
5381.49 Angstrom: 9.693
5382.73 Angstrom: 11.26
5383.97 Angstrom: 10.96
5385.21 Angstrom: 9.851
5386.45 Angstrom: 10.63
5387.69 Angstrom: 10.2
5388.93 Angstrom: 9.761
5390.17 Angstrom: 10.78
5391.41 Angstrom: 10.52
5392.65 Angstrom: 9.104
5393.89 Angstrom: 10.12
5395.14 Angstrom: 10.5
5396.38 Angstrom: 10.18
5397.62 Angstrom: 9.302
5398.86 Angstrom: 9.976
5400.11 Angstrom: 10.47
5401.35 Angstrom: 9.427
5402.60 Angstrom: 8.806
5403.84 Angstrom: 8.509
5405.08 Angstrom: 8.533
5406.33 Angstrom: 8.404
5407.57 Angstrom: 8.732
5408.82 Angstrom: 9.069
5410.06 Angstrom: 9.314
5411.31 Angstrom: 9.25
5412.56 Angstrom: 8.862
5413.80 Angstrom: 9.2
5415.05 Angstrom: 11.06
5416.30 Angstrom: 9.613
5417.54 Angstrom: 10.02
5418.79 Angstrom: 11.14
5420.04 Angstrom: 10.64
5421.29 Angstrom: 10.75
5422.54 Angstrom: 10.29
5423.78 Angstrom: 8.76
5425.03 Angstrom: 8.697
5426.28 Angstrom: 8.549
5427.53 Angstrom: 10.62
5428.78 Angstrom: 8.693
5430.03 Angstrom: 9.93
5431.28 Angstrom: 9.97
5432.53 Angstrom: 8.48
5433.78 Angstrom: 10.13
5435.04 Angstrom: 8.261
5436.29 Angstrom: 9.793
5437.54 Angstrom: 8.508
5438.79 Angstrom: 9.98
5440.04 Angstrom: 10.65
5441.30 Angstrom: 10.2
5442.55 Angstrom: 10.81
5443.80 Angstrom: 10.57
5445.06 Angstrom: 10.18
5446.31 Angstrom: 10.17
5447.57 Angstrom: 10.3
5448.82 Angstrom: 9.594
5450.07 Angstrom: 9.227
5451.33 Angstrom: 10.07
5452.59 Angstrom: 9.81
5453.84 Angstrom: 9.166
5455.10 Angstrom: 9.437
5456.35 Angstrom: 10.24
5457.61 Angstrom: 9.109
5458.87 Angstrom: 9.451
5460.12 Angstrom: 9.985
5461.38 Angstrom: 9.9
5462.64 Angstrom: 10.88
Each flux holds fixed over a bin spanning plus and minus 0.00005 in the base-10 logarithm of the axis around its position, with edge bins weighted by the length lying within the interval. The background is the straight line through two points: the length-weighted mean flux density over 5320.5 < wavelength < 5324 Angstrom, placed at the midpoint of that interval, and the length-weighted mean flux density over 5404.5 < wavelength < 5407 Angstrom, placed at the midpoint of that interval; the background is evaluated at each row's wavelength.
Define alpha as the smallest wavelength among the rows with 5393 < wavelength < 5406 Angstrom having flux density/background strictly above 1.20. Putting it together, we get 5395.14 Angstrom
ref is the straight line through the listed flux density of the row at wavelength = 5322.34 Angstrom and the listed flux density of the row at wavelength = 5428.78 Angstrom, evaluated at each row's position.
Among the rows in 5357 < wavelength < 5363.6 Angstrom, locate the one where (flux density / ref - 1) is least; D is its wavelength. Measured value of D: 5362.93 Angstrom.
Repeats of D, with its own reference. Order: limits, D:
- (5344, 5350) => 5348.14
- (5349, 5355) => 5349.37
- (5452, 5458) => 5457.61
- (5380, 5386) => 5381.49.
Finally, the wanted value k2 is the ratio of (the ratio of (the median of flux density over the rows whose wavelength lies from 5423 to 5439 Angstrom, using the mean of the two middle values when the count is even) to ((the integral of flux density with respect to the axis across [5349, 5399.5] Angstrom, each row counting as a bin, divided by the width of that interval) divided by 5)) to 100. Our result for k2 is 0.0433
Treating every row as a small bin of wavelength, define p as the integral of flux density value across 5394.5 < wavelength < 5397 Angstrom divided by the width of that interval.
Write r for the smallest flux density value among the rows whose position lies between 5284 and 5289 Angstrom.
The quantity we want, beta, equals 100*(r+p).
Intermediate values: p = 10.3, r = 8.43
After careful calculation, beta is 1875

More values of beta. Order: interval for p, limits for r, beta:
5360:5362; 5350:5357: 1987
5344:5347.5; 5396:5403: 1860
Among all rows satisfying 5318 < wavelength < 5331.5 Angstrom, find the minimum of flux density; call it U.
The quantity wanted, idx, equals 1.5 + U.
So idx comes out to 9.7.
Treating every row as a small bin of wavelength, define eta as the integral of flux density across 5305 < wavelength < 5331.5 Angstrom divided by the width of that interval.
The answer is 10.0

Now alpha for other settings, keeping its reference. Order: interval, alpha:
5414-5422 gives 5415.05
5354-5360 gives 5354.30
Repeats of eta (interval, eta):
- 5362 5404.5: 9.9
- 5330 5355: 10.1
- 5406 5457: 9.7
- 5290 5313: 10.0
